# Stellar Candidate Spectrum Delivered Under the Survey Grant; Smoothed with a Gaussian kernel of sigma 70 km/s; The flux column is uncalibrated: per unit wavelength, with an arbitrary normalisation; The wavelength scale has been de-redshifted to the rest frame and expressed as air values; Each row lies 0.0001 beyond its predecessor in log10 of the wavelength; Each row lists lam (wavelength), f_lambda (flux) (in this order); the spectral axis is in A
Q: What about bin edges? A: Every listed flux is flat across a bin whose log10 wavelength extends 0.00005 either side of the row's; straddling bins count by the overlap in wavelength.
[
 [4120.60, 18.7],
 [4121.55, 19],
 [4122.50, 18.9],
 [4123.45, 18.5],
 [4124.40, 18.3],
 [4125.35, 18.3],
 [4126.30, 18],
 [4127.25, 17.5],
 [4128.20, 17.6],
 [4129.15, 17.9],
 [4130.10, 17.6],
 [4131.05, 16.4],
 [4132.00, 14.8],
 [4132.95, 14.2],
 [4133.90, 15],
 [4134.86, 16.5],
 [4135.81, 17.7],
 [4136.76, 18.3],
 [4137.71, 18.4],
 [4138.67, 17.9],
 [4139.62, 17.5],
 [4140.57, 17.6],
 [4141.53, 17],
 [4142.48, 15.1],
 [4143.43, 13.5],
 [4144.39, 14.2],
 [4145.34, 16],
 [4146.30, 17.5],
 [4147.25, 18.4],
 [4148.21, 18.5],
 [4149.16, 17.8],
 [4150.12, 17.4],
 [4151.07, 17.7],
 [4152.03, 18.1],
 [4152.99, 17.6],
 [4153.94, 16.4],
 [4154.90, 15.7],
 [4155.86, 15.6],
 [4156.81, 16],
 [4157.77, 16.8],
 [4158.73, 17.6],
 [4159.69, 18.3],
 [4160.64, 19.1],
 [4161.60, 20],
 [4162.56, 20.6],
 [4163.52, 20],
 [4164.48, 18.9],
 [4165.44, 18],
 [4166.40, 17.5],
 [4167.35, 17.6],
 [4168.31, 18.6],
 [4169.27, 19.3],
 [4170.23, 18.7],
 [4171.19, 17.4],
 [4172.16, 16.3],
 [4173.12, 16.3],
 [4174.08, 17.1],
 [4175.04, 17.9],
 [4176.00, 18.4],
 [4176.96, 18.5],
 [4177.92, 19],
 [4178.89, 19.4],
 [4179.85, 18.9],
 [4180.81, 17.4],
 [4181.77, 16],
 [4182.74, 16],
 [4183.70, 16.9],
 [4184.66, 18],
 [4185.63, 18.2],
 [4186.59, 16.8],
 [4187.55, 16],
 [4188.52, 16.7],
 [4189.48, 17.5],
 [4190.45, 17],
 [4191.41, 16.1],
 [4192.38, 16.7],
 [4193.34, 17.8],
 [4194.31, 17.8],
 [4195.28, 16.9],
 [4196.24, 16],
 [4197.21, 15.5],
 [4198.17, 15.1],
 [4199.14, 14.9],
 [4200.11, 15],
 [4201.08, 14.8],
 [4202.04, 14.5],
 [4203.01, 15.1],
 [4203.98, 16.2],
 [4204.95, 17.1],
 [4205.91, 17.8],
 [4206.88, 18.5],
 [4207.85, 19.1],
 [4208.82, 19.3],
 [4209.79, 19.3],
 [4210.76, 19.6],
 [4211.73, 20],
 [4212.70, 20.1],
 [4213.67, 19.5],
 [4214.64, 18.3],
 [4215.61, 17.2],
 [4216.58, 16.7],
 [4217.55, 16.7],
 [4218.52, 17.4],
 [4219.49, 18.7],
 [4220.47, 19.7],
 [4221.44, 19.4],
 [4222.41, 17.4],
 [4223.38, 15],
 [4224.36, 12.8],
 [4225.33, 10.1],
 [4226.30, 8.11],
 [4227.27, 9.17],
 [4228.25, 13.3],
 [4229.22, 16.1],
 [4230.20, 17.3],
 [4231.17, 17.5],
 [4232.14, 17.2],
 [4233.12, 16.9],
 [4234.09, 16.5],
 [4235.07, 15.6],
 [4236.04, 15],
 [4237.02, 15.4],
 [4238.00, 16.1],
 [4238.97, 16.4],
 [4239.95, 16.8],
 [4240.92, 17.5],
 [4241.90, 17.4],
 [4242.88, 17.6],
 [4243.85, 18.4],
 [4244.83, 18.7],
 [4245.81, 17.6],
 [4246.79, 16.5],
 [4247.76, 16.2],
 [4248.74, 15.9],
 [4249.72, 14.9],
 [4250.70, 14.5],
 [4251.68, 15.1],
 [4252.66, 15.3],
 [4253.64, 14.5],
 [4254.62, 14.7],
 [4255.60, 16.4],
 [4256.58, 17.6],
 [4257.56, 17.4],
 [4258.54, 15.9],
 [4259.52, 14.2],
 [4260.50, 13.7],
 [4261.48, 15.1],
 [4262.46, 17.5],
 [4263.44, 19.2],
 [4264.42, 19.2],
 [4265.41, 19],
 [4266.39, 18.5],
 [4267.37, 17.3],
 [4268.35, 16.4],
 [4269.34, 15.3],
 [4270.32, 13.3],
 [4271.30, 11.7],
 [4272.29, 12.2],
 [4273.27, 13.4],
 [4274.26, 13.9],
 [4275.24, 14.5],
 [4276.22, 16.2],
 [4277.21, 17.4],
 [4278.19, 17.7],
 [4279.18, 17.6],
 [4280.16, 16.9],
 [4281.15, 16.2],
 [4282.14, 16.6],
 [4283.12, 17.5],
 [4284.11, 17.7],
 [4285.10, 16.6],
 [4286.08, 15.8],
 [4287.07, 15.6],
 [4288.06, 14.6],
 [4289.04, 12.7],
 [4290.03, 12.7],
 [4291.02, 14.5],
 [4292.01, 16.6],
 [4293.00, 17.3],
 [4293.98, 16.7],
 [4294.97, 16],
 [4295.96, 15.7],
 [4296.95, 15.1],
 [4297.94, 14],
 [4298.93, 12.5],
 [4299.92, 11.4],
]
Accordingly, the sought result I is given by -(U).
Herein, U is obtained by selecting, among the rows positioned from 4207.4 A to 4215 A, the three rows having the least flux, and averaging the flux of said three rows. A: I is -19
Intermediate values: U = 19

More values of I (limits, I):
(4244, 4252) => -15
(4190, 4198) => -16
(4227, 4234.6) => -13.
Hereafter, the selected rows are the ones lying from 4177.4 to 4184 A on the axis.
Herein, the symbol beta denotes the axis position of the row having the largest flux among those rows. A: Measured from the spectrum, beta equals 4178.89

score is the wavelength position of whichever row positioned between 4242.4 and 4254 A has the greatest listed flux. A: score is 4244.83 A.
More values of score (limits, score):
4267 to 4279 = 4278.19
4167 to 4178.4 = 4169.27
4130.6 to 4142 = 4137.71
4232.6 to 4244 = 4243.85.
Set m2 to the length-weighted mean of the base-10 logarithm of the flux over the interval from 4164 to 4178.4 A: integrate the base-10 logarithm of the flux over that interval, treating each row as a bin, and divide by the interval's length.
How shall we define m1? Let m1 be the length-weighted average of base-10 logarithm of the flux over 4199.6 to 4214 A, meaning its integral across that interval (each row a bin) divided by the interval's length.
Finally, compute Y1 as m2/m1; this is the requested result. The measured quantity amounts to 1.01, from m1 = 1.25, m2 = 1.25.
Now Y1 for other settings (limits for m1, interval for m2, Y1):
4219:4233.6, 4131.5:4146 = 1.03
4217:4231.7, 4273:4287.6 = 1.03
